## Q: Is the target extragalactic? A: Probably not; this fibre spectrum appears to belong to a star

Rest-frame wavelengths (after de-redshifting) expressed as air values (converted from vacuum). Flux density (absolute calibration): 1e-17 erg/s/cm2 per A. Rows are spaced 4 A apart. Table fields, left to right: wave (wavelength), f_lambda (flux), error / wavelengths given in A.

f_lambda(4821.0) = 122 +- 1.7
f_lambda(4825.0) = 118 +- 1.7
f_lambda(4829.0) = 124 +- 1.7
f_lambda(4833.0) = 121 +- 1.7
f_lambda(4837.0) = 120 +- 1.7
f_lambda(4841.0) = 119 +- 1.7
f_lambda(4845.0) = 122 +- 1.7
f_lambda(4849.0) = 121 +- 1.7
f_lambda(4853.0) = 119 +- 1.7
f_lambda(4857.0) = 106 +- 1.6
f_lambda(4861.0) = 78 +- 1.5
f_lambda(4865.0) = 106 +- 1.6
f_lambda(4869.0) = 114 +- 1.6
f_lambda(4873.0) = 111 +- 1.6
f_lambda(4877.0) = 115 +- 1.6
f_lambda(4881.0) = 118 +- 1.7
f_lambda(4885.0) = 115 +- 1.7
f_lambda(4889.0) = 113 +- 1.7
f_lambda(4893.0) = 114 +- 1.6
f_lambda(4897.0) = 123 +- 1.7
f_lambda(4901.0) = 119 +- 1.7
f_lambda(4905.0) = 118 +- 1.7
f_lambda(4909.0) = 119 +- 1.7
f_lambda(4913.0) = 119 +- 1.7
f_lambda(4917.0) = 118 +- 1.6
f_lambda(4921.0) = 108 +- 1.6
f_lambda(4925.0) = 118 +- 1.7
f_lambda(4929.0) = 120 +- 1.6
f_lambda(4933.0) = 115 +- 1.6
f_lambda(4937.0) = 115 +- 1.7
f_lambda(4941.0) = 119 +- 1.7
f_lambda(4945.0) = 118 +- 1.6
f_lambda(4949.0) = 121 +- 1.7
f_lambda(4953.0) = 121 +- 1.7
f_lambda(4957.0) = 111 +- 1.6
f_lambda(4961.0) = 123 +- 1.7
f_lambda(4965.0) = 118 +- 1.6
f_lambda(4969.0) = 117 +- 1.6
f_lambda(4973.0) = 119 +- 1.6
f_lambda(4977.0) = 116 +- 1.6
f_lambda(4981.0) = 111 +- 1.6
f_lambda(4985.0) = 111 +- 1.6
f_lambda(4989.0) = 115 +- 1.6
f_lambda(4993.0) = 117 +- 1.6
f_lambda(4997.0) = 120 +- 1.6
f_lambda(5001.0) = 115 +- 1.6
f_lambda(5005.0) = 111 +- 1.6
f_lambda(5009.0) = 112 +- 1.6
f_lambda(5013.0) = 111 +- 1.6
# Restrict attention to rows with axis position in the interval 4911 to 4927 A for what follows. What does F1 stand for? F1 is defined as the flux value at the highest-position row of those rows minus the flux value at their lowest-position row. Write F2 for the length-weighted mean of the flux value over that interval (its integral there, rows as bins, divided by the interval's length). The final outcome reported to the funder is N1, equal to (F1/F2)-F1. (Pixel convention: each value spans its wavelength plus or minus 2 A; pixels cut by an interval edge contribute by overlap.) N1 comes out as 1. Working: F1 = -1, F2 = 116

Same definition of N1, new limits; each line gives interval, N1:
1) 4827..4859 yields 18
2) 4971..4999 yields -1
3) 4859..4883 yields -40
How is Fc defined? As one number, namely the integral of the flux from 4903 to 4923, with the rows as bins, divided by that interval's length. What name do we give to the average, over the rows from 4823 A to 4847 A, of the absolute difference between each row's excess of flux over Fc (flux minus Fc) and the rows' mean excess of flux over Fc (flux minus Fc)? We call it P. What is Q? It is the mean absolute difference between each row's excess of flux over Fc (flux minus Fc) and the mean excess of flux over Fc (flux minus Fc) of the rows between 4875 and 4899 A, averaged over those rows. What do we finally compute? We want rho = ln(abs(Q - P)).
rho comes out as 0.1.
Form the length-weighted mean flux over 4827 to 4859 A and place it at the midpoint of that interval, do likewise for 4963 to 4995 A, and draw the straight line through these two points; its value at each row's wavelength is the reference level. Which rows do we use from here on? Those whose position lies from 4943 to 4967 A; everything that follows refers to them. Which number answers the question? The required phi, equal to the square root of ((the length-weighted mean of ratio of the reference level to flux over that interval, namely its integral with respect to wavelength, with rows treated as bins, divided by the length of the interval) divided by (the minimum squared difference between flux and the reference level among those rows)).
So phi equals 1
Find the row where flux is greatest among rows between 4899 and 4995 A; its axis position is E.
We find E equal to 4961.0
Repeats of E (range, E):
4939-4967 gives 4961.0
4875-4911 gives 4897.0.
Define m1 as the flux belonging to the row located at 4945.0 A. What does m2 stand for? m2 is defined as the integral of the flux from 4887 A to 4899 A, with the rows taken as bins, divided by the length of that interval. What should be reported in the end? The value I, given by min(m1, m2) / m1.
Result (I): 0.99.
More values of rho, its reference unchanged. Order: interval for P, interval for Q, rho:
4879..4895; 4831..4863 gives 2.2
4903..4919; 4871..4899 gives 0.8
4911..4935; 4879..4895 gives 0.5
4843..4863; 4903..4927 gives 2.4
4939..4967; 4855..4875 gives 2.0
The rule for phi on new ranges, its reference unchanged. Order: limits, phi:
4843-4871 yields 4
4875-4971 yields 45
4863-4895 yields 46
